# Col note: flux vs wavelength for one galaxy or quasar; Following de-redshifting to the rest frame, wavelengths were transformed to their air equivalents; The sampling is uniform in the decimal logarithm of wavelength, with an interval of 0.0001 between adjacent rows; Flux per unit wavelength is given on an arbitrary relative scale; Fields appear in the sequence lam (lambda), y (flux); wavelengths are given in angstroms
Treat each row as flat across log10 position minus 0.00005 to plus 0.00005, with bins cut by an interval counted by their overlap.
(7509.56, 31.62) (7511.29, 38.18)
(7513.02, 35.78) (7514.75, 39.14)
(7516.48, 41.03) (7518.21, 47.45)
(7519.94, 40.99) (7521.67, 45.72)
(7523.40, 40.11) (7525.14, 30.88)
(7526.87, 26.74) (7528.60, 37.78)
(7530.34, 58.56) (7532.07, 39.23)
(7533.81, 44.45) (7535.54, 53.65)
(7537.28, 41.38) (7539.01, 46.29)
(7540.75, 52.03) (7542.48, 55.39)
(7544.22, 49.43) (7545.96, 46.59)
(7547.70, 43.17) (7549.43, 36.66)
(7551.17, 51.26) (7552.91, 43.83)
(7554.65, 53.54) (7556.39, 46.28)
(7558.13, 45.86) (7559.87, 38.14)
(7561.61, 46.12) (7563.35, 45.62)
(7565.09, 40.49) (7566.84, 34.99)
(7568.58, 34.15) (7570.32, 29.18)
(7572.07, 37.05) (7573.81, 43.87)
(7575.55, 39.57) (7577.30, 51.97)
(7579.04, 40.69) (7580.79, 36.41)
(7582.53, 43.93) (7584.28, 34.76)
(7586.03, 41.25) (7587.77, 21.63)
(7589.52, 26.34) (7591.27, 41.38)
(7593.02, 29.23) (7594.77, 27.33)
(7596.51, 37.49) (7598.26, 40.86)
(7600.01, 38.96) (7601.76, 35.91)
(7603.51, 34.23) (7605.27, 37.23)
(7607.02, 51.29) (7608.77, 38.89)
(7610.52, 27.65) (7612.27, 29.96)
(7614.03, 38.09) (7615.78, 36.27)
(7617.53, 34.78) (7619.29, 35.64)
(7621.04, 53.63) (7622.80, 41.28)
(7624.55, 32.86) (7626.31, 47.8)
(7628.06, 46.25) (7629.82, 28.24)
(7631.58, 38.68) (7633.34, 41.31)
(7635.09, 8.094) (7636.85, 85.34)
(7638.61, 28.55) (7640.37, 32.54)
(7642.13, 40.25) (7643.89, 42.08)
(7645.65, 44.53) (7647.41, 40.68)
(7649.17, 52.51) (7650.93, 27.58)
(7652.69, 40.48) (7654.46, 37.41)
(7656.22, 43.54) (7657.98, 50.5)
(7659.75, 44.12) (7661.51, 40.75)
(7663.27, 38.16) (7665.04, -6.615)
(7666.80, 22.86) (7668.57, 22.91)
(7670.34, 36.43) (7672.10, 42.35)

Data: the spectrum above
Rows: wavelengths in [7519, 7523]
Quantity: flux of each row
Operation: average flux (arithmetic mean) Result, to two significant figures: 43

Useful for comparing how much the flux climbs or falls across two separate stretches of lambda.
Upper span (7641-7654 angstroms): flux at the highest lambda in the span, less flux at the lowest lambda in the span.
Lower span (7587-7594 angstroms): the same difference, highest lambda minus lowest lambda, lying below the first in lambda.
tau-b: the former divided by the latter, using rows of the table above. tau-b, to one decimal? 0.0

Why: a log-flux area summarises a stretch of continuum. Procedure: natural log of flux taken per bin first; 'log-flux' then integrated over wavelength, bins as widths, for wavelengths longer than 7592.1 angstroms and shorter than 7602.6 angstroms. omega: 37.2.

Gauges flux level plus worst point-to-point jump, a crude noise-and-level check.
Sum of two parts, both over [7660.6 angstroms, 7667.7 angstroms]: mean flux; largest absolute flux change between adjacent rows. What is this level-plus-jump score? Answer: 69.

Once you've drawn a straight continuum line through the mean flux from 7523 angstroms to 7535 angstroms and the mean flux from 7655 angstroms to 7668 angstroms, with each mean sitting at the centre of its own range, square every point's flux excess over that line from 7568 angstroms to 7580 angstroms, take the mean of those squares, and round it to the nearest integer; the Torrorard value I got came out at 51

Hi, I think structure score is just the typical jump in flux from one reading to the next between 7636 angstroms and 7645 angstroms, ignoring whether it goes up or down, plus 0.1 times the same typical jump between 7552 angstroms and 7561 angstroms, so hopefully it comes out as 18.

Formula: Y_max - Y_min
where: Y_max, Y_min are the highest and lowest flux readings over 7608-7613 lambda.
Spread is 11.2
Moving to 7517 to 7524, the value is 7.3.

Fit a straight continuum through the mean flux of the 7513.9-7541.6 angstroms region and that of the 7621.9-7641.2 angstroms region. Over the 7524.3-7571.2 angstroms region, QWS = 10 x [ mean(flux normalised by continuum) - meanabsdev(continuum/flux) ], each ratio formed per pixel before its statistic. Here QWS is 8.6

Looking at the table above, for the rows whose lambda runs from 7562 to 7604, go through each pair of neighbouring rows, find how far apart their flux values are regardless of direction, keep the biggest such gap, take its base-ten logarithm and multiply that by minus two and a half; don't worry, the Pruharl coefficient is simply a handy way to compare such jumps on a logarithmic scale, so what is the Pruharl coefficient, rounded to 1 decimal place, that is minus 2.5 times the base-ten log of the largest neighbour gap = -3.2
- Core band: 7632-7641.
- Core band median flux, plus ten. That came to 43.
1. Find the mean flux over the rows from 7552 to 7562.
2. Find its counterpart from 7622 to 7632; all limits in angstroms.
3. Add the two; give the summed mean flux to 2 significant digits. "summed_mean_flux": 85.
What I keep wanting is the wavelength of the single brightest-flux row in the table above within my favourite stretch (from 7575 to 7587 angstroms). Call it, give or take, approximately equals 7577.30 angstroms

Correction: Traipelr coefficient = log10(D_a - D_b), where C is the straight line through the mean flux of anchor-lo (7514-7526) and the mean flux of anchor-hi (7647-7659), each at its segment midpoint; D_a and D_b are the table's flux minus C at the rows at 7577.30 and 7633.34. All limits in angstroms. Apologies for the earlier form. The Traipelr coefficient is 1.0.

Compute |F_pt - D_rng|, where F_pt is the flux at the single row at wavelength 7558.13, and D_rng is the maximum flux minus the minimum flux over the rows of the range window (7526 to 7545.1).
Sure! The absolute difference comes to 14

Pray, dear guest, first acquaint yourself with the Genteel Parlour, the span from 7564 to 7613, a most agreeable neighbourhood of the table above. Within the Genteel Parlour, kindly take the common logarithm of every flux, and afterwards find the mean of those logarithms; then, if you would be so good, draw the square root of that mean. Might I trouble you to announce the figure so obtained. 1.25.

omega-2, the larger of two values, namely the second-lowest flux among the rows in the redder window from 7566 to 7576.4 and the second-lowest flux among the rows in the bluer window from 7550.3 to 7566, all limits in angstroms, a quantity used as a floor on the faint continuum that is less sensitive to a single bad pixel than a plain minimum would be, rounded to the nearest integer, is 40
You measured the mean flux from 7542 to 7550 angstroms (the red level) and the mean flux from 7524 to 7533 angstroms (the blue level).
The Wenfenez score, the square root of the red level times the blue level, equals 42.3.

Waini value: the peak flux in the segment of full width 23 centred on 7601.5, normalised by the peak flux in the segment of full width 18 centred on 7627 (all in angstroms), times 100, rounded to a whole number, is 96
